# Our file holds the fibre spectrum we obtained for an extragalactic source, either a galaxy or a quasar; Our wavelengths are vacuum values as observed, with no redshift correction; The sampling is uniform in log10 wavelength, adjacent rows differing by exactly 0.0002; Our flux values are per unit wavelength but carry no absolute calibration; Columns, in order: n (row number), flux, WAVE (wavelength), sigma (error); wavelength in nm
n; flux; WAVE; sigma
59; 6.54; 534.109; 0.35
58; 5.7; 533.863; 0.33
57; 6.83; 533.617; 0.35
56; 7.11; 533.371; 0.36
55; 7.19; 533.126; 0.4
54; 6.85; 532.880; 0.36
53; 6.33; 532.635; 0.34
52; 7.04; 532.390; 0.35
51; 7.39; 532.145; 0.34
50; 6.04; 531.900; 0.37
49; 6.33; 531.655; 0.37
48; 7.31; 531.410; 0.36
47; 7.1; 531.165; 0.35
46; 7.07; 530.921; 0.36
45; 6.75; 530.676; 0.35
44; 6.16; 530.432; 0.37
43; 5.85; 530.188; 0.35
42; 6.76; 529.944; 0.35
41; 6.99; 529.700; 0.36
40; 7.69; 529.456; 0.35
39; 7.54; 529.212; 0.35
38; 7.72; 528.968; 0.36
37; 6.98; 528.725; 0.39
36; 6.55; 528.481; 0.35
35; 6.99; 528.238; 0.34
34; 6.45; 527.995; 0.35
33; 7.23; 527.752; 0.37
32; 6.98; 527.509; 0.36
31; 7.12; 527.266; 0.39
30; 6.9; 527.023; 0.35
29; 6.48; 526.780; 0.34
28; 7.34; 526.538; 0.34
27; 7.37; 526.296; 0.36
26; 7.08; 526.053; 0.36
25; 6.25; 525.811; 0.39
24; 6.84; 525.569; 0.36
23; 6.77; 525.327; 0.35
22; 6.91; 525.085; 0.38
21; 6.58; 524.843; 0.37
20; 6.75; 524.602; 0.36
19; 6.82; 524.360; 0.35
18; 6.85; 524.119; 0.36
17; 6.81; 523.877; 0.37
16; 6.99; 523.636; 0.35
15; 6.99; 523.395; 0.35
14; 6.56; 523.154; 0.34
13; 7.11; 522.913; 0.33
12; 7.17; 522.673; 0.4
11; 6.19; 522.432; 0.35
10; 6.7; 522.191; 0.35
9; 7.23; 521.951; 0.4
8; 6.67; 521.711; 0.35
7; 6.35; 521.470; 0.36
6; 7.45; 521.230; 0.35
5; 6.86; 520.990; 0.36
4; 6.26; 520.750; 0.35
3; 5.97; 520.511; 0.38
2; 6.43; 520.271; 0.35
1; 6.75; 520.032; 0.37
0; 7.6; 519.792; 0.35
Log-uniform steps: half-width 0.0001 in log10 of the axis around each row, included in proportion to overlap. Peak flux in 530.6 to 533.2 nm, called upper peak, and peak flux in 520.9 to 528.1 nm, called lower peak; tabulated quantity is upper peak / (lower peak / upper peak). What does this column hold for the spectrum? 7.33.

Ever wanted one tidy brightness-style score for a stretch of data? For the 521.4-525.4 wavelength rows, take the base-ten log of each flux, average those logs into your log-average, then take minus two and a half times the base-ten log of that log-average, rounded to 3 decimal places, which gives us 0.200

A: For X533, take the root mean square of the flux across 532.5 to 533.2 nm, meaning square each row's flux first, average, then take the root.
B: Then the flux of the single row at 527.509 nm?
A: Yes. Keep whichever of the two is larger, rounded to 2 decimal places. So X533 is 6.98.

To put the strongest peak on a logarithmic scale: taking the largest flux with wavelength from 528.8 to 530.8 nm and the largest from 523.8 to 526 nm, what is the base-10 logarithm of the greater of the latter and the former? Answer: 0.888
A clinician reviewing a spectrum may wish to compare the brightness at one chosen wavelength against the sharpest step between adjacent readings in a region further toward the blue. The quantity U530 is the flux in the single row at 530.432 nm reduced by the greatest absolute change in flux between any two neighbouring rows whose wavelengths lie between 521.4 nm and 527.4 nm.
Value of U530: 5.2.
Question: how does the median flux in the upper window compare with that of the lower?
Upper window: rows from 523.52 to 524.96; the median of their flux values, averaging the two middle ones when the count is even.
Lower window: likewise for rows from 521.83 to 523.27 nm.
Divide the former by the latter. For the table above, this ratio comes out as 0.99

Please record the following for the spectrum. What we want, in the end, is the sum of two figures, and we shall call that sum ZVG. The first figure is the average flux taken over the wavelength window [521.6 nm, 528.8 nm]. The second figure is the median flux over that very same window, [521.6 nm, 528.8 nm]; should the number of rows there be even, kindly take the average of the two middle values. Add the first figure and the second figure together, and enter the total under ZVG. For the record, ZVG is 13.7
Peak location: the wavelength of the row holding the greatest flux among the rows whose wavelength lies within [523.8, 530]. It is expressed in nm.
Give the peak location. 528.968 nm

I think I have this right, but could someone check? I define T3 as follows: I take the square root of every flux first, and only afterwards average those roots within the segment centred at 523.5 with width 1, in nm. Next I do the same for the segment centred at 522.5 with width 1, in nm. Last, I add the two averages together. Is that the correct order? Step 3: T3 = 5.22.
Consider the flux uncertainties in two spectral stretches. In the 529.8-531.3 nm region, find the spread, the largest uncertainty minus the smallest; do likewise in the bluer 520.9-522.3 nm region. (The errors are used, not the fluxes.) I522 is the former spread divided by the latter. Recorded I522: 0.40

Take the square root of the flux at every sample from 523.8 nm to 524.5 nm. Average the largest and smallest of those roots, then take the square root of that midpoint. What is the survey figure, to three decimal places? 1.617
